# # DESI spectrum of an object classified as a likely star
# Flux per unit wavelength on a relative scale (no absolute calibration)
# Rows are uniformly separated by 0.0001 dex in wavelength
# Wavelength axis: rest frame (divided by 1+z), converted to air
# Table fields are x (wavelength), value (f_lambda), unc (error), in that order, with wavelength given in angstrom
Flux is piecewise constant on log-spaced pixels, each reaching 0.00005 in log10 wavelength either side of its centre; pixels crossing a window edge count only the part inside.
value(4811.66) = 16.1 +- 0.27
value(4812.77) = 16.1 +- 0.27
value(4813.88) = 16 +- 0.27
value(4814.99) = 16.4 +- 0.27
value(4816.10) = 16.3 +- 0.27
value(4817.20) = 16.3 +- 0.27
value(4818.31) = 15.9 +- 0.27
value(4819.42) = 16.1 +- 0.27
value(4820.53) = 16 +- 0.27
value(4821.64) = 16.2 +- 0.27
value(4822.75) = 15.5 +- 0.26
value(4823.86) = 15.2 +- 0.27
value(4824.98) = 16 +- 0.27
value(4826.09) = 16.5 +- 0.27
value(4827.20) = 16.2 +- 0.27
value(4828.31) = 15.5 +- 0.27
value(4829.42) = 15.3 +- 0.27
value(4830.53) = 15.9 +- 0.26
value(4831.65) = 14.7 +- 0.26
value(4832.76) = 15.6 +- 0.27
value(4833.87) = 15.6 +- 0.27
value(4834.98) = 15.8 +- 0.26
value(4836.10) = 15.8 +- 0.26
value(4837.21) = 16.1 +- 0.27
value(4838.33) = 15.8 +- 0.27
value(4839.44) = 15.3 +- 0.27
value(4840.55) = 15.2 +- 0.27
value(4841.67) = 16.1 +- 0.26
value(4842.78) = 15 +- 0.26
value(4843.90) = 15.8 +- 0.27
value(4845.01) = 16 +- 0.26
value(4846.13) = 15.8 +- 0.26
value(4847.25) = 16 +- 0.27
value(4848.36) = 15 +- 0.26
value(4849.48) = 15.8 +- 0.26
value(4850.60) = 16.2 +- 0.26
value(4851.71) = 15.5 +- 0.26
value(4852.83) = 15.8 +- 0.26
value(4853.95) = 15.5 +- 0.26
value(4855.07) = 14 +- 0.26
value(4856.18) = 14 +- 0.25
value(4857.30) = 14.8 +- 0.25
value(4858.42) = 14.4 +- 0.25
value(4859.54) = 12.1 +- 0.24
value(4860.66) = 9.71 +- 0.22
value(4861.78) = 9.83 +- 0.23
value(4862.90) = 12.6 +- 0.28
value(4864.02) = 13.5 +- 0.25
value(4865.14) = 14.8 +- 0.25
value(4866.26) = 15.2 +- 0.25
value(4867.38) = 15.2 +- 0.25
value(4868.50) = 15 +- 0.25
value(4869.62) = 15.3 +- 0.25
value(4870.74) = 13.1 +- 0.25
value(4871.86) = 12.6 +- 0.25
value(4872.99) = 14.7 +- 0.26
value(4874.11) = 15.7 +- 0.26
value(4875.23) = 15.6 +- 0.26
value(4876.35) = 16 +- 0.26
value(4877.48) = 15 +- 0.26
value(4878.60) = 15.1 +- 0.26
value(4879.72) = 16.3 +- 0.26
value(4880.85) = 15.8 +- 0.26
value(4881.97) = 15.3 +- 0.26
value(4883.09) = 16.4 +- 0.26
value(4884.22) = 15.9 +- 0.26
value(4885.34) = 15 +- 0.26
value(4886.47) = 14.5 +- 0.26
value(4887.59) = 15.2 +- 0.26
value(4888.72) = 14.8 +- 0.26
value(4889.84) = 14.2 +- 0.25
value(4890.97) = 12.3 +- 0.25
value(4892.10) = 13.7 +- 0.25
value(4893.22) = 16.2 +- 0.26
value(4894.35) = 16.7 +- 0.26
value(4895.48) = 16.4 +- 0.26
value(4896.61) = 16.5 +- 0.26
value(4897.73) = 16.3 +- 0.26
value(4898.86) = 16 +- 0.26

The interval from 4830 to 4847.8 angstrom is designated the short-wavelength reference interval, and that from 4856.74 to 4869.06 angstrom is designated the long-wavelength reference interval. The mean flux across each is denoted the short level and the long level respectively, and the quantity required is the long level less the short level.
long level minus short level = -2.3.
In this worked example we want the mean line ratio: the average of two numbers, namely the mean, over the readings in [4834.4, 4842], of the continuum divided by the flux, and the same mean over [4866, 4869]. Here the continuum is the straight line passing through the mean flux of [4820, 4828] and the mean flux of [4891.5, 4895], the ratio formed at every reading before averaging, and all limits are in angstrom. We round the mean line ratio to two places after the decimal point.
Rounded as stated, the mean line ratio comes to 1.02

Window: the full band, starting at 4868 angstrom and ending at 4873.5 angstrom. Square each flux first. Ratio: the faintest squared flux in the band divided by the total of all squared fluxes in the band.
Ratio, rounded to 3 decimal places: 0.158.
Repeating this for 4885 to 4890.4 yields 0.186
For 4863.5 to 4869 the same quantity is 0.167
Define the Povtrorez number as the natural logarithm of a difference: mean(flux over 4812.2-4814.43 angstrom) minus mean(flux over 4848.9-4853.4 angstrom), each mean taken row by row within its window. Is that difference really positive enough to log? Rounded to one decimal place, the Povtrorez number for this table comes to -1.5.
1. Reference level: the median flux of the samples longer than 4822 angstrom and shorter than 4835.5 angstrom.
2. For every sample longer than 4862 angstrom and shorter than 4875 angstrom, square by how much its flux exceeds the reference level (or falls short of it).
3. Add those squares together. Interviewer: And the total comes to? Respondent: 31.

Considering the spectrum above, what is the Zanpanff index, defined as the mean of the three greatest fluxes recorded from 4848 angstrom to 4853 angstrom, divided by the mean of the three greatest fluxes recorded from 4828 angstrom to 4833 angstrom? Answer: 1.02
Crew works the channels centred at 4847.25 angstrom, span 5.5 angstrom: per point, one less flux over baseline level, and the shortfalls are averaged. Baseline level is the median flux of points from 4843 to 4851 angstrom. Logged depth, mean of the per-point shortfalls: 0.005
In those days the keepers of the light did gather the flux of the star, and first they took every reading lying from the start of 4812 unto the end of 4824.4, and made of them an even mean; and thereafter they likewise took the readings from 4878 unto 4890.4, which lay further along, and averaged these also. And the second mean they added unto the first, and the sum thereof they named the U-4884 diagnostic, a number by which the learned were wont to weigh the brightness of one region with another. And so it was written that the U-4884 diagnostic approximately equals 31.3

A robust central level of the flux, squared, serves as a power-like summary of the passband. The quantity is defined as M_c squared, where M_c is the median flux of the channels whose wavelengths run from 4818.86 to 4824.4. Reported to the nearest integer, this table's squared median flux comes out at 256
